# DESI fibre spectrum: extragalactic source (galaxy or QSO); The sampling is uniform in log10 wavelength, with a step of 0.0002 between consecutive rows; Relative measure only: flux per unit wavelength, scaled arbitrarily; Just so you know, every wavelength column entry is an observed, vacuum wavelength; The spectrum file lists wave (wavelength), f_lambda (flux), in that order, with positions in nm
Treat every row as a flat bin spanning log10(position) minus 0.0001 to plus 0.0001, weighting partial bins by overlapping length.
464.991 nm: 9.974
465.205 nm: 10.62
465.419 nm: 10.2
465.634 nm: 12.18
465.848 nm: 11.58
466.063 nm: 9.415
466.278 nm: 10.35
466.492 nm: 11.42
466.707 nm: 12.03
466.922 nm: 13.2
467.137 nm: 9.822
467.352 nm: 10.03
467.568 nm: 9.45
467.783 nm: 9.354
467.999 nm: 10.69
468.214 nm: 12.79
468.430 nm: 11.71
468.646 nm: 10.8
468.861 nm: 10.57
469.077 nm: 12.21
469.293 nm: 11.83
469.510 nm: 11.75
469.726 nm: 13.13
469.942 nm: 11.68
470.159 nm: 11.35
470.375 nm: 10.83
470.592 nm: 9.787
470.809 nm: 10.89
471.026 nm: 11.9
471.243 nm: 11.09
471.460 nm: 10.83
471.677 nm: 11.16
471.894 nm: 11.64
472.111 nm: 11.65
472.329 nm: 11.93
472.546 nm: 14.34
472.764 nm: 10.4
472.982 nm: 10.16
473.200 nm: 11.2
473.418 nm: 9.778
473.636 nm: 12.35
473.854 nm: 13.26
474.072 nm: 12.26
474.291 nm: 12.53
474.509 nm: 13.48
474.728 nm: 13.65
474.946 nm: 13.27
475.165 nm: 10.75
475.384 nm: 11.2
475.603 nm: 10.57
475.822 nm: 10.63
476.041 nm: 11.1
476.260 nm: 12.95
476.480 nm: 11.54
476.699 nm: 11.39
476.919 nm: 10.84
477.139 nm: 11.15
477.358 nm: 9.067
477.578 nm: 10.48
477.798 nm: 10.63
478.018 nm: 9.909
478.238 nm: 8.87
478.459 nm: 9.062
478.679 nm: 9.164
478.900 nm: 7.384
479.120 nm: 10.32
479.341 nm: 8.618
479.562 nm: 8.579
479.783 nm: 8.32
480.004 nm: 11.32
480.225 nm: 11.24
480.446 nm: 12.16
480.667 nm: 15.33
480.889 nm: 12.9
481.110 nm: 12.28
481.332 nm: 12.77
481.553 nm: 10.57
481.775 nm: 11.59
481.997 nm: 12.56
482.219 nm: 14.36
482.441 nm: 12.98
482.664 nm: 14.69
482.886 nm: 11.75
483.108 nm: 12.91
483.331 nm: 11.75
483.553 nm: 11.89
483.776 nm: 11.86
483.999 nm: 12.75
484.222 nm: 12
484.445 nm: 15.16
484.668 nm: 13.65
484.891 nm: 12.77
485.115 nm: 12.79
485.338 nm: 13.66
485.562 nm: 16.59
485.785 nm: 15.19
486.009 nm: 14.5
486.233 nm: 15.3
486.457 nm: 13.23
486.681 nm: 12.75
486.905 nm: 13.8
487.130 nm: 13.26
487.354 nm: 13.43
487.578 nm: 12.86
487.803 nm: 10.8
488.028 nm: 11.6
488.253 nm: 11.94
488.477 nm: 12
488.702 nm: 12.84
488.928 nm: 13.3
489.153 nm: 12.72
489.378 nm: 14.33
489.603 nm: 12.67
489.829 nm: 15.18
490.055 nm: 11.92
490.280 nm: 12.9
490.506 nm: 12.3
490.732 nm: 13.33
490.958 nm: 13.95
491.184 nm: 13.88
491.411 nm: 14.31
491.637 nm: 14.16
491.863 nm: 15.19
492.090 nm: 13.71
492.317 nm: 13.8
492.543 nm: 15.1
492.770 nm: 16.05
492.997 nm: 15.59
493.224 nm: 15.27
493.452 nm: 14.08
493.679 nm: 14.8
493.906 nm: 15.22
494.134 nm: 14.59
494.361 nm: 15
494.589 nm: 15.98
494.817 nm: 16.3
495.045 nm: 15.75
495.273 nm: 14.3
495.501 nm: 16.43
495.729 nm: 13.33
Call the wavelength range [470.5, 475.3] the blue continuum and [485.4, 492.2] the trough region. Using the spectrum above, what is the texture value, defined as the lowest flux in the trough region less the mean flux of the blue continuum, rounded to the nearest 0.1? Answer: -0.9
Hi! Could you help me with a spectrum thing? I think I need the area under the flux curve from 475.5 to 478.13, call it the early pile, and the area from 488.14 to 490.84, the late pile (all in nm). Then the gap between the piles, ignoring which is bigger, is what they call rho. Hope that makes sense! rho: 6.4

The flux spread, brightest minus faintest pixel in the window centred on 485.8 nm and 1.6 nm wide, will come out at 3.8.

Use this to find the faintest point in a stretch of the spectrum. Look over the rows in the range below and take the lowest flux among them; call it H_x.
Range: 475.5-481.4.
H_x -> 7.384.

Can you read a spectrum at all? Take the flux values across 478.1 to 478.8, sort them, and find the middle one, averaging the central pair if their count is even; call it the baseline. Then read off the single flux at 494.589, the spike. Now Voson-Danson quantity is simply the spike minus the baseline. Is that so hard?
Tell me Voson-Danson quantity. 6.9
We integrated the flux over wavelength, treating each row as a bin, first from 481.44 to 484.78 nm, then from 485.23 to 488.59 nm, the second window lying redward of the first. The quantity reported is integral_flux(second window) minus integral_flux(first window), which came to 3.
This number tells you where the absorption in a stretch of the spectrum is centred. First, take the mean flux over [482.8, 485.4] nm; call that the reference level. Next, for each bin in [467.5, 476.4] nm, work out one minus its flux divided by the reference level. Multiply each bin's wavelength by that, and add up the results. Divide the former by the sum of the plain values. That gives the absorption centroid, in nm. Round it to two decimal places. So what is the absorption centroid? 471.21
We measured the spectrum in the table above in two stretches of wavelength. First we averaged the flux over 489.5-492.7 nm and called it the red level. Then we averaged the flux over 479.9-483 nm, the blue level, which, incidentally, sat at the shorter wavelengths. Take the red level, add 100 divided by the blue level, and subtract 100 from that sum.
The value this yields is -78.3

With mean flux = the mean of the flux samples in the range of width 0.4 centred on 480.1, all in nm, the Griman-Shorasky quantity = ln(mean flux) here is 2.42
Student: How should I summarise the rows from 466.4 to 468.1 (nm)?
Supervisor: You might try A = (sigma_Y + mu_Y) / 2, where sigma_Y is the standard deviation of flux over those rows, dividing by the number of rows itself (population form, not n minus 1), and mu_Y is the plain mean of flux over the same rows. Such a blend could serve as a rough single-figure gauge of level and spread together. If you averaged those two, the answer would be 6.0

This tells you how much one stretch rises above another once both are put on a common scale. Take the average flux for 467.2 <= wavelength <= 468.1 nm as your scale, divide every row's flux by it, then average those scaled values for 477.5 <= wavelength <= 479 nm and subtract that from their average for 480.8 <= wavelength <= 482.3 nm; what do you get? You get 0.31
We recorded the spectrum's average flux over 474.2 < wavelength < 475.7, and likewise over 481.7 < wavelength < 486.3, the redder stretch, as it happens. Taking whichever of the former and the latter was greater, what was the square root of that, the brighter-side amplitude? 3.66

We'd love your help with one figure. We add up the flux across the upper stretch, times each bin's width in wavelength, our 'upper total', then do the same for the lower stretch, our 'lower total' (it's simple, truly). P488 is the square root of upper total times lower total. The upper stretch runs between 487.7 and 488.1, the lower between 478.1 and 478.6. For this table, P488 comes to 4.5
